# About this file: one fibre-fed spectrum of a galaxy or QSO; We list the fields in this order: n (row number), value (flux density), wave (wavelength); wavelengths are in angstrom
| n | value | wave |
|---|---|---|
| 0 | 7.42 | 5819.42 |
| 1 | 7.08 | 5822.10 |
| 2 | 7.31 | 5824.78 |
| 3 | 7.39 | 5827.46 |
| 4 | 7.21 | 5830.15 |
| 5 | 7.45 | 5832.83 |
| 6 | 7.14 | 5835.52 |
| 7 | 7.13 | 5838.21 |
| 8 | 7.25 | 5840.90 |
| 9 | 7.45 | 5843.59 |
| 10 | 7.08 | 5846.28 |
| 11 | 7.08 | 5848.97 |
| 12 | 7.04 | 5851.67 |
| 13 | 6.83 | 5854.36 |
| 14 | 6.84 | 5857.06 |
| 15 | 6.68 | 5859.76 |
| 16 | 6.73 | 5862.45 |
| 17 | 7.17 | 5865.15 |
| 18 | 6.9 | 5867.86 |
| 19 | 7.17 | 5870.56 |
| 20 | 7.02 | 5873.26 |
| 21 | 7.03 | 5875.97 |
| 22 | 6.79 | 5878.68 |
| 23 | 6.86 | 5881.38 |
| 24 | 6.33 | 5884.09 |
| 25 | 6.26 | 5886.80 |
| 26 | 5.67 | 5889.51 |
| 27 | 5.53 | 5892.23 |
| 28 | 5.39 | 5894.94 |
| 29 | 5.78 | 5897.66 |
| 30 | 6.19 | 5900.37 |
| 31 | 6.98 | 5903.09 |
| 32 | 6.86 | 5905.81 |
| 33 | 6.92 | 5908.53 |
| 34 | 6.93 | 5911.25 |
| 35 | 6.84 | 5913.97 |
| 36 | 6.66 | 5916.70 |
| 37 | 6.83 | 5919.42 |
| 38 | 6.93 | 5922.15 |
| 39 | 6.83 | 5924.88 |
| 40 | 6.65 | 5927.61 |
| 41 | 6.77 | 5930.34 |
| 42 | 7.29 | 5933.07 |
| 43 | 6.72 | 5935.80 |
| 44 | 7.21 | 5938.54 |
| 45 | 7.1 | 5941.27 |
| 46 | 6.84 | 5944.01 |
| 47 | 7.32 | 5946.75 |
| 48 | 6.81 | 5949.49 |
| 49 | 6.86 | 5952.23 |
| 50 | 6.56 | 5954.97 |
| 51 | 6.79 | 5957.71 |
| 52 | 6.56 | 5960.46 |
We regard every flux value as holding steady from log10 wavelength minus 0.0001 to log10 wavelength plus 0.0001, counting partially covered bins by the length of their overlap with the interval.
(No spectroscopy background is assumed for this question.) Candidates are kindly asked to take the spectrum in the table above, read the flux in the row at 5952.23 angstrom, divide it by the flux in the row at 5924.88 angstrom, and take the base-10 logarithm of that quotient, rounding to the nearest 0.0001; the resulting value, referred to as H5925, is 0.0019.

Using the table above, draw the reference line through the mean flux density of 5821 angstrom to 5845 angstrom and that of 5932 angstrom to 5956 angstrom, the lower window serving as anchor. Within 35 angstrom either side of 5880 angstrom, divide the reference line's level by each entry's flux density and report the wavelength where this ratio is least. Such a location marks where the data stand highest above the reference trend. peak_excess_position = 5870.56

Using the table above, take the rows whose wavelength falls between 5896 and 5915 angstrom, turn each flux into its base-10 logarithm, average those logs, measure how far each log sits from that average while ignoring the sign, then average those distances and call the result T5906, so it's 0.025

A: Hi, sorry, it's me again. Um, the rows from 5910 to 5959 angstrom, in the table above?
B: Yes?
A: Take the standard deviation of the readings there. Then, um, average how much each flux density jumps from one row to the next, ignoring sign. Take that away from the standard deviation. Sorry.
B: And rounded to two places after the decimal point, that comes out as -0.05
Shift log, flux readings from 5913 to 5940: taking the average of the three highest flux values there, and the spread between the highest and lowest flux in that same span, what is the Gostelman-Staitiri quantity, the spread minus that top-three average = -6.5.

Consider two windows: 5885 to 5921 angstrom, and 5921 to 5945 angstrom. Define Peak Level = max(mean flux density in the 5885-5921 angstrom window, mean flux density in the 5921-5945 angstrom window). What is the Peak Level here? 6.93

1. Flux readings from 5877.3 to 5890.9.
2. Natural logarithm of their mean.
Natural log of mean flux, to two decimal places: 1.85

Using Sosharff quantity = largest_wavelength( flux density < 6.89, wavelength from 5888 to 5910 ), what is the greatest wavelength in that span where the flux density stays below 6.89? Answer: 5905.81 angstrom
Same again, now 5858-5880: 5878.68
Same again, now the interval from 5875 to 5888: 5886.80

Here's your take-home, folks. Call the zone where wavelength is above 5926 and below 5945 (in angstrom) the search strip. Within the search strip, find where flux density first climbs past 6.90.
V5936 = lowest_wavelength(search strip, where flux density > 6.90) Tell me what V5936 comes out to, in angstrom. 5933.07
